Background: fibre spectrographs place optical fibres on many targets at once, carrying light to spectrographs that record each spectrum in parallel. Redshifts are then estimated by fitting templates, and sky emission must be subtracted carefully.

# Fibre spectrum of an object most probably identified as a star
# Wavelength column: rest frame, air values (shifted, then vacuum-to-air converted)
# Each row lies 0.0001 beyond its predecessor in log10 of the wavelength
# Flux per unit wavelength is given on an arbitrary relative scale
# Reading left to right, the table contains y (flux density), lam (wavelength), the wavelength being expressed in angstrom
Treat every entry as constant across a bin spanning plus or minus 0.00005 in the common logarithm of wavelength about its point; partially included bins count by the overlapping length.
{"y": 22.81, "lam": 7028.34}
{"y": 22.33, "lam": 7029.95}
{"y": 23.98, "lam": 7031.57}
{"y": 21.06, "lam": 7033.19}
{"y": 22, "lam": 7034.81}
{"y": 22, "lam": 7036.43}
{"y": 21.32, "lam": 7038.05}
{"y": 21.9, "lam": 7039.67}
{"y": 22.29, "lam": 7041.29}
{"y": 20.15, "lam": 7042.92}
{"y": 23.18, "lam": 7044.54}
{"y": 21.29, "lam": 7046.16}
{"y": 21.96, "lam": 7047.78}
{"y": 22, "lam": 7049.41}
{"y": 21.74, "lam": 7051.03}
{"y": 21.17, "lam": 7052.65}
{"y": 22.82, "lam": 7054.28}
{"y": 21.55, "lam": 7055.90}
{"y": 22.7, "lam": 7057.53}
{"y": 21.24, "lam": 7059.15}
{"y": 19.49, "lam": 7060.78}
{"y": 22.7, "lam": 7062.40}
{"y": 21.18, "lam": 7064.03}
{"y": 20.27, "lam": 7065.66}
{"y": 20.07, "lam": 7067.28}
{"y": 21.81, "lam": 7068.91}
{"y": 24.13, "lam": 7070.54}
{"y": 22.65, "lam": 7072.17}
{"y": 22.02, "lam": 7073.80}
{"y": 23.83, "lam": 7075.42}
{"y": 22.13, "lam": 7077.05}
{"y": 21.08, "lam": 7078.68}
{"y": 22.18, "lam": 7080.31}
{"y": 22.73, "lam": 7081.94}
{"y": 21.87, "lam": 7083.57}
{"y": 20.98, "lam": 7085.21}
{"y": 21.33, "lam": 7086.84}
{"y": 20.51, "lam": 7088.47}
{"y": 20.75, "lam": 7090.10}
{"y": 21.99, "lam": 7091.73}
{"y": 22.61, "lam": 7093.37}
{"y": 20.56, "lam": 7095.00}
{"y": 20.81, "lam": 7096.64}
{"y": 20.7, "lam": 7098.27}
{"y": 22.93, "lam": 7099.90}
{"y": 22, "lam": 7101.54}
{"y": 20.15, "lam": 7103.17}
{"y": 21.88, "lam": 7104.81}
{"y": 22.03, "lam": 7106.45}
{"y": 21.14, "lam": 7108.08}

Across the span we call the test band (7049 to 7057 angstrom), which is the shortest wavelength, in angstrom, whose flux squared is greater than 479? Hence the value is 7049.41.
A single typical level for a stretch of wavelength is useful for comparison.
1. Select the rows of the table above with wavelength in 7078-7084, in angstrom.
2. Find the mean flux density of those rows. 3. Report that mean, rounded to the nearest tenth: 22.0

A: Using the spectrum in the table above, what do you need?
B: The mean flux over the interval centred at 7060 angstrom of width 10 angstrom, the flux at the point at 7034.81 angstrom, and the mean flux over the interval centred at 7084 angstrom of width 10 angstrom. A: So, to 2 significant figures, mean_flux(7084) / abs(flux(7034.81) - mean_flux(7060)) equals 41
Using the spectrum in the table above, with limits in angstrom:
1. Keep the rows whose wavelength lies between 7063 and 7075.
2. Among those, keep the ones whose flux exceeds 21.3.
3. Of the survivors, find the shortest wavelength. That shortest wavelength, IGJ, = 7068.91 angstrom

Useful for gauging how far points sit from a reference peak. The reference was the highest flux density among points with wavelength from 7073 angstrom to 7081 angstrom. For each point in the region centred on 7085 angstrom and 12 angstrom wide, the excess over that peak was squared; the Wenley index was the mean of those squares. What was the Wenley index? 6.1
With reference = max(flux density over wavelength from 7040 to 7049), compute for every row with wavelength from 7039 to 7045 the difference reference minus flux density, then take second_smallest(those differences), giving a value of 0.89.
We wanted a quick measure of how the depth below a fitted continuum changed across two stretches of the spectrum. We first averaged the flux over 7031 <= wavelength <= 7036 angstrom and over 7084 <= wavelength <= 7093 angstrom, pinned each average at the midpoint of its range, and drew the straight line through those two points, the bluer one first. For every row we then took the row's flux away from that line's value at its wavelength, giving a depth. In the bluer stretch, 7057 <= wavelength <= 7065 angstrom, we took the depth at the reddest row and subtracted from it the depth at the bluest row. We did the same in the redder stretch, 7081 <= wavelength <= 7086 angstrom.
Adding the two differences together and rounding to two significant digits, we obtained 3.1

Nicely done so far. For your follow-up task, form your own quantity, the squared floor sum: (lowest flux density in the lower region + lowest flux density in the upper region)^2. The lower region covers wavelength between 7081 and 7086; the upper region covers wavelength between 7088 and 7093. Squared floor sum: 1721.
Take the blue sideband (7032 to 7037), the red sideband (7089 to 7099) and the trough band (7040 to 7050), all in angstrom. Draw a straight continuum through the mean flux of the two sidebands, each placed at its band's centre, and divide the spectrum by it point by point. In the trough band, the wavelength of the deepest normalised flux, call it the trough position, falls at 7042.92 angstrom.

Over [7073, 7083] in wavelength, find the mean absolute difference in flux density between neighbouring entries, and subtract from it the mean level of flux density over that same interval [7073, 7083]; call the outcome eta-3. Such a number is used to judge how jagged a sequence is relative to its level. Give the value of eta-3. -21.1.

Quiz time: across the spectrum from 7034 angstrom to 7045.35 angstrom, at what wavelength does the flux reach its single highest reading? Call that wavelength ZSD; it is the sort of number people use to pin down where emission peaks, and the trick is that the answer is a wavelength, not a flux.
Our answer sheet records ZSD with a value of 7044.54 angstrom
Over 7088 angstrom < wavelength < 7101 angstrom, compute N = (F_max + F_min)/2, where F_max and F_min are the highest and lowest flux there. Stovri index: 21.7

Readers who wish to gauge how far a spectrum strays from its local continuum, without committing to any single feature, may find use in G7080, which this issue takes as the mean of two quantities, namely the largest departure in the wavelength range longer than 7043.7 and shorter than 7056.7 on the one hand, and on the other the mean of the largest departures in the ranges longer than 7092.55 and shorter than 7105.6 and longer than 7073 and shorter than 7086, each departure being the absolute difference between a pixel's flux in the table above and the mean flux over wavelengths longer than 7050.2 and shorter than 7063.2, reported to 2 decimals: 1.67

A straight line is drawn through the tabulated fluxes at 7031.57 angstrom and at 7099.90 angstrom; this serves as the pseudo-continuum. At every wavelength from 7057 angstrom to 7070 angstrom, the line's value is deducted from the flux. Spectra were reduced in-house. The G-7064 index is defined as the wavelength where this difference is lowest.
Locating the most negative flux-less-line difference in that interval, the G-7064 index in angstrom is 7060.78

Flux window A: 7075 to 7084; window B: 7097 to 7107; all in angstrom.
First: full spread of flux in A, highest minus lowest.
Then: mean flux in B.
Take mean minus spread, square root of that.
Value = 4.34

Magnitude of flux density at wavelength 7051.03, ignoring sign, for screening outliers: 21.7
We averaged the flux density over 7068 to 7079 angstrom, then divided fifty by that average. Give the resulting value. 2.22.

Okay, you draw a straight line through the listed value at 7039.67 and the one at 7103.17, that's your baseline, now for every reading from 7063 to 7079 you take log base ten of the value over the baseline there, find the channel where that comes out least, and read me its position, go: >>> 7067.28 angstrom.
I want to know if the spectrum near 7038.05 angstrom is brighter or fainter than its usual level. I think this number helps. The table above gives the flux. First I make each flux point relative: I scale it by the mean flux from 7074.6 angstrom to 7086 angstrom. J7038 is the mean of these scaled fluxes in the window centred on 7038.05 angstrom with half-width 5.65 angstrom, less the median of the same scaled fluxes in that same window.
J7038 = -0.017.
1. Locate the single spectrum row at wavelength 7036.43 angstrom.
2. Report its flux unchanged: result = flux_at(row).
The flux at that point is 22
